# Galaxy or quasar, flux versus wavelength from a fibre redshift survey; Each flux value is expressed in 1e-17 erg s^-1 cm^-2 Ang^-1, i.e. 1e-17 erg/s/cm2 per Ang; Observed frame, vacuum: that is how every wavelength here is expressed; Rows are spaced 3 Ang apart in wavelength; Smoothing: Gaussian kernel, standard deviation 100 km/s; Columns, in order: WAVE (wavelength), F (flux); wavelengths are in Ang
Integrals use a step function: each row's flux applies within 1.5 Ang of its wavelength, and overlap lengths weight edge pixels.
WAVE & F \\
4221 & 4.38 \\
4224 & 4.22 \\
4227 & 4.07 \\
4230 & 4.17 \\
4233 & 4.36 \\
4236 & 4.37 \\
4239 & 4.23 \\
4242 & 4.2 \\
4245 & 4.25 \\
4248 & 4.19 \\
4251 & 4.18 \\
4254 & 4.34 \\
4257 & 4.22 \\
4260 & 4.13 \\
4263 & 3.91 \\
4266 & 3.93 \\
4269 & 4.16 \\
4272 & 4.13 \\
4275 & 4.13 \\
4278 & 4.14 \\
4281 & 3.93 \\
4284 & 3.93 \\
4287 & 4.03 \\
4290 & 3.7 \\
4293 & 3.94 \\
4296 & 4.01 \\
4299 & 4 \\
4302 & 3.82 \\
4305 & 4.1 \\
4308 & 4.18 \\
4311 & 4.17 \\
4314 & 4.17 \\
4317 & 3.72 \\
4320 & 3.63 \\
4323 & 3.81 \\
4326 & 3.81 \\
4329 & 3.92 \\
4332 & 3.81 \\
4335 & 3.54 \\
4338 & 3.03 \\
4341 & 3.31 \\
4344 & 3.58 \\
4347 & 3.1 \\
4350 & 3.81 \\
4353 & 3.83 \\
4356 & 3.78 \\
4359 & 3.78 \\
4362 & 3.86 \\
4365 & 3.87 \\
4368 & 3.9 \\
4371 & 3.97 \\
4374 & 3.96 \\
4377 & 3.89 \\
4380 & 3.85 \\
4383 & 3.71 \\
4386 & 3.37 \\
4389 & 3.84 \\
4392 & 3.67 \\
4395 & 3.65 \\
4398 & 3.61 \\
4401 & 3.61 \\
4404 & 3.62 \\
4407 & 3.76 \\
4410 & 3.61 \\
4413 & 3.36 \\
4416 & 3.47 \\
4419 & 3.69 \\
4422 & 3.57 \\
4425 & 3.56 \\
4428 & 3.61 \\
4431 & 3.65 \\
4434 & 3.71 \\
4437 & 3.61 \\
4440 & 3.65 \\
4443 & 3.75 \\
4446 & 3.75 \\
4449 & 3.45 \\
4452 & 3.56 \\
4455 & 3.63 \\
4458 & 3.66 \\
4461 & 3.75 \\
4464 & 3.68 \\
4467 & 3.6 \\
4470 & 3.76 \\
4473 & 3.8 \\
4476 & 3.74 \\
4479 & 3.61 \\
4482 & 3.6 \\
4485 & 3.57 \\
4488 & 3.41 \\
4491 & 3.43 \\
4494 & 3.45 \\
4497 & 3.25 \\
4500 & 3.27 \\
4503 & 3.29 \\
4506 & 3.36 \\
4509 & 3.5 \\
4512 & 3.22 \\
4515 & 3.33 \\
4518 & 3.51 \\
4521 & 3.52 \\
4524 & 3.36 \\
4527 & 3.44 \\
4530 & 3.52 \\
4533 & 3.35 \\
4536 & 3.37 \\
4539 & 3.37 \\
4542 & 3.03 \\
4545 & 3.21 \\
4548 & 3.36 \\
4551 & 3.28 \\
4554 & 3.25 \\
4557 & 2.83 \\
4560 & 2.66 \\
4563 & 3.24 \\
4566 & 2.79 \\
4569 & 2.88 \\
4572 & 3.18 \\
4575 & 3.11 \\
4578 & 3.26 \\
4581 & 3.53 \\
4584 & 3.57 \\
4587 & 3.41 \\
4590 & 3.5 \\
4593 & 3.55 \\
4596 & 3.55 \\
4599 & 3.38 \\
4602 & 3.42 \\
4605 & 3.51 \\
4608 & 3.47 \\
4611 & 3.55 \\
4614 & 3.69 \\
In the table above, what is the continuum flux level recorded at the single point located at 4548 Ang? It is 3.36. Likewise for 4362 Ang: 3.86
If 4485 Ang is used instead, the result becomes 3.57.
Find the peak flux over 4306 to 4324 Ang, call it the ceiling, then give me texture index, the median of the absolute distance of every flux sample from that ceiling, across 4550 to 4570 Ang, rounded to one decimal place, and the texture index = 1.3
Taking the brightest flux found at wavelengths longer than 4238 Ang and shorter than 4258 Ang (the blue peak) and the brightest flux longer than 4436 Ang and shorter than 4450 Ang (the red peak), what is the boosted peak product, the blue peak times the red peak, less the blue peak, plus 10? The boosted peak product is 21.9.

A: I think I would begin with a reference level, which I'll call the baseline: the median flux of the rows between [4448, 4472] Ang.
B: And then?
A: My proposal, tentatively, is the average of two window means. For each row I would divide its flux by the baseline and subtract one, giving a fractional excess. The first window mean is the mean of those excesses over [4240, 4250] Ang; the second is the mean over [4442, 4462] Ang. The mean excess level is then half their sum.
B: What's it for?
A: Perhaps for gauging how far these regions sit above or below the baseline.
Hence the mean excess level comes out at 0.08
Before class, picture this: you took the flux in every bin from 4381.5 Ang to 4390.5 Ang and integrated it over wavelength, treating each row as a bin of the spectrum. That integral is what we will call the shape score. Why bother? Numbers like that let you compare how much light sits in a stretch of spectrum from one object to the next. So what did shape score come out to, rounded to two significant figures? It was 33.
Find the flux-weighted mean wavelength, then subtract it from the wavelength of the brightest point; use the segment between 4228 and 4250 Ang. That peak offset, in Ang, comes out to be -3.0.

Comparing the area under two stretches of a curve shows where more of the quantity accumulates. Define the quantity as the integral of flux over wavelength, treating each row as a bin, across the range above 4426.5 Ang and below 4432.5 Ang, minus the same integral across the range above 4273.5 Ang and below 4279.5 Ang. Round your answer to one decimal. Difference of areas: -3.0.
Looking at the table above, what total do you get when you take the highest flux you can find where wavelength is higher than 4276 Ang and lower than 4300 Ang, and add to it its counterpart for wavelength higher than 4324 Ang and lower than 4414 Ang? 8.1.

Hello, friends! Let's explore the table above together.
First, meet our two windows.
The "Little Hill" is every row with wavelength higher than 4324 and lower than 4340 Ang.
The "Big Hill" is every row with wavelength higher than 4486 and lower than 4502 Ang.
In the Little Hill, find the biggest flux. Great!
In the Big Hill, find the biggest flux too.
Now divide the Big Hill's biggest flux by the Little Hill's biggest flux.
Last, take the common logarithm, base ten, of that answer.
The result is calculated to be -0.06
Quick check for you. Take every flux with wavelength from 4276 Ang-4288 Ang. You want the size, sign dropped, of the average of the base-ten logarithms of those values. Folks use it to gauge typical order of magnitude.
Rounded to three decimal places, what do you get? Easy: 0.603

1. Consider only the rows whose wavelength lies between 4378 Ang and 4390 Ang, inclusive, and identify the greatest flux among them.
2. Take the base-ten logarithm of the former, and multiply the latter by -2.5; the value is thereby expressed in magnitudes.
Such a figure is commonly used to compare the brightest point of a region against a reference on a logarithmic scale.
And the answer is -1.46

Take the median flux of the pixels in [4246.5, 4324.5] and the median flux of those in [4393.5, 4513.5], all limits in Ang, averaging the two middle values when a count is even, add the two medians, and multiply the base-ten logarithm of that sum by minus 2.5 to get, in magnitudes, -2.21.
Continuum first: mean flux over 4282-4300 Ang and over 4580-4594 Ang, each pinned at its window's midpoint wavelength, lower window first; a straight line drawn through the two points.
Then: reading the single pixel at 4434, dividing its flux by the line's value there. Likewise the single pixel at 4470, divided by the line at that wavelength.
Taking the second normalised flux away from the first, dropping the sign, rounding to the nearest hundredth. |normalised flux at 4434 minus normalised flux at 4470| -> 0.03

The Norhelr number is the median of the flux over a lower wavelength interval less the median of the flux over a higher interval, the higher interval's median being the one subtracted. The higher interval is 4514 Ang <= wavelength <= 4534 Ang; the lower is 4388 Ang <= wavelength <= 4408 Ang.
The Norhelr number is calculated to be 0.21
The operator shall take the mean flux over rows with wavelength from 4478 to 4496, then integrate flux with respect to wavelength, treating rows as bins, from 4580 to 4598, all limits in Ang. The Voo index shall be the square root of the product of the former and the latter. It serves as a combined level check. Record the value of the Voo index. 14.9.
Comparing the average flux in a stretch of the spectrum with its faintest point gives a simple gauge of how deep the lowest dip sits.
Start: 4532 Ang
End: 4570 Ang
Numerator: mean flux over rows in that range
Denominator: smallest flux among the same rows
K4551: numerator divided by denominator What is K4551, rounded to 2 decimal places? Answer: 1.17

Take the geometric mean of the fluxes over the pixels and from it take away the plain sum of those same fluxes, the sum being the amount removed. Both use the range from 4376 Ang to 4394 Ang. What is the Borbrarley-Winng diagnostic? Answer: -18.6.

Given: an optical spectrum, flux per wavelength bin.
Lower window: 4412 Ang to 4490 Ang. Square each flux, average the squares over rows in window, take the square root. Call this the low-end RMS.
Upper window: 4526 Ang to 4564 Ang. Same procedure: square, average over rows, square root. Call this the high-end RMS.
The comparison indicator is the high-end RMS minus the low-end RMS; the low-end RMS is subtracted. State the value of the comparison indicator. -0.39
